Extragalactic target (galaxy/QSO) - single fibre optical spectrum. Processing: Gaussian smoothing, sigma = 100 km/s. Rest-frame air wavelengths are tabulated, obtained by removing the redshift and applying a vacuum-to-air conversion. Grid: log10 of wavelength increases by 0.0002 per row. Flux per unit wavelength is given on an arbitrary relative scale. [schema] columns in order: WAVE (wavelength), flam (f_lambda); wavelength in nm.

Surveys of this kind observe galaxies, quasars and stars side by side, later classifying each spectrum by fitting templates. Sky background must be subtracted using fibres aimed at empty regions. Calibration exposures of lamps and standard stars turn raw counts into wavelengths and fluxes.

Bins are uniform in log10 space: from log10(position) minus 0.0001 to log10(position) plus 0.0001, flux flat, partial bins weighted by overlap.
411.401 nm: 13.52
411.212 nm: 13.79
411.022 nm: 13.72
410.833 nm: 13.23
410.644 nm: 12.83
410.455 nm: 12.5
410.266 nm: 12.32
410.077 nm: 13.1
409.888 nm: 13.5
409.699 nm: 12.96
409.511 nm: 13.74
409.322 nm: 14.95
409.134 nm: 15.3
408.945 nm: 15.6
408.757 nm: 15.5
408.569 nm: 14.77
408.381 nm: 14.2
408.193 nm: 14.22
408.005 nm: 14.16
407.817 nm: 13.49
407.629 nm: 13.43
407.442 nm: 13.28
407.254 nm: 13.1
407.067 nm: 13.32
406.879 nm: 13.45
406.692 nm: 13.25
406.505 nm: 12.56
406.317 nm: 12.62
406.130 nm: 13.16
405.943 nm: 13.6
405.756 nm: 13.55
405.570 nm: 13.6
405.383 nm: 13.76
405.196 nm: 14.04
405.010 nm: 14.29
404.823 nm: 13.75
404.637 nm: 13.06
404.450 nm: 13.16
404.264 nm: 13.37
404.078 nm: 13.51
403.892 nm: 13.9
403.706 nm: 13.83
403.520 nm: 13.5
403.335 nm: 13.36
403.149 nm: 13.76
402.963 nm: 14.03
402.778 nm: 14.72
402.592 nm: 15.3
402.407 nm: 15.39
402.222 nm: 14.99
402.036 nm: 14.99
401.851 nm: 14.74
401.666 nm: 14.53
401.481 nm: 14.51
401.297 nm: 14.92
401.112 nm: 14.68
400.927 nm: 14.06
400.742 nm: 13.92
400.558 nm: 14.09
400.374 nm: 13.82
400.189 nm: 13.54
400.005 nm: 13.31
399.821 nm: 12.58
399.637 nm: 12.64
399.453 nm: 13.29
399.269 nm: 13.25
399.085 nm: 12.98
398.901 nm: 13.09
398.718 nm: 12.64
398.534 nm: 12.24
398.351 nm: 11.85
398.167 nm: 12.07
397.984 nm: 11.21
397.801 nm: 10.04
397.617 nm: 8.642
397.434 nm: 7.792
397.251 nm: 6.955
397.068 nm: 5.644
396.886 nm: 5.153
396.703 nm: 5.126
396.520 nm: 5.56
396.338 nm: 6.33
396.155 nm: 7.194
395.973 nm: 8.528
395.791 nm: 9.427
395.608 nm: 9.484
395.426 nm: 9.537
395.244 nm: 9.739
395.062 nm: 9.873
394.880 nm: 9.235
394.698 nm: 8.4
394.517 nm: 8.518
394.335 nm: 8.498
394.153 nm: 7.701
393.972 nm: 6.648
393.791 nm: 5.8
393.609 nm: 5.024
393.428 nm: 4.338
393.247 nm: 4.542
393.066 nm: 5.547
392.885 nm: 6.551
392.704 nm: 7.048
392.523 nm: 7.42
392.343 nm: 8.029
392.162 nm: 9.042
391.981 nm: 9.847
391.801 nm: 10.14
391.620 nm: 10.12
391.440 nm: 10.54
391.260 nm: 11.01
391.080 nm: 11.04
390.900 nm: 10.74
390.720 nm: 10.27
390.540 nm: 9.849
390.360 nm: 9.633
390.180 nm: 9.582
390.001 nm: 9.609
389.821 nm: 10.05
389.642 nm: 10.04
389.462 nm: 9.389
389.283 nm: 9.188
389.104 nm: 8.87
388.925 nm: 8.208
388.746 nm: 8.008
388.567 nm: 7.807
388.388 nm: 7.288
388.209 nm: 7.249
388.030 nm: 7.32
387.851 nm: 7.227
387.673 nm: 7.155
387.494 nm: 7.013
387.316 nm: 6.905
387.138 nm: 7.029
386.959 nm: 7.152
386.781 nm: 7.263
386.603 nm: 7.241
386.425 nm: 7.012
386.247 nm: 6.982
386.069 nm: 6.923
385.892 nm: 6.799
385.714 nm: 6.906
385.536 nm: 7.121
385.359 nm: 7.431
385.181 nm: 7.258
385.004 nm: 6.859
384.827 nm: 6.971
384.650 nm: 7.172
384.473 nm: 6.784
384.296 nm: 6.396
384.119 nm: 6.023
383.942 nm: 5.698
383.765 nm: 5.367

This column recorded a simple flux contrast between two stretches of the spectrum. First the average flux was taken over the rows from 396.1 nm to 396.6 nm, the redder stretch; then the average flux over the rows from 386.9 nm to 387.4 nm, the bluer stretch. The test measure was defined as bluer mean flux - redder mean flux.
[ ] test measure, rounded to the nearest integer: 1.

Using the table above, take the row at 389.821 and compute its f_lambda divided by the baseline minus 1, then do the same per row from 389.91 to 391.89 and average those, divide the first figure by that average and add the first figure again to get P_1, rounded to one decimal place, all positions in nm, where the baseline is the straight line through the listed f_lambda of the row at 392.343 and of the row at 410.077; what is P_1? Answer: 1.5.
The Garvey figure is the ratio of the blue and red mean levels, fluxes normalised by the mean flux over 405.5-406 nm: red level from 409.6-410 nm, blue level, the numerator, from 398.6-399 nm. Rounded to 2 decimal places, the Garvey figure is 0.97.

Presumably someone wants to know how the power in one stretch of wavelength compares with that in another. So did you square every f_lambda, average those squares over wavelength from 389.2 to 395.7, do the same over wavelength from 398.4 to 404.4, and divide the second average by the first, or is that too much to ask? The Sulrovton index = 2.5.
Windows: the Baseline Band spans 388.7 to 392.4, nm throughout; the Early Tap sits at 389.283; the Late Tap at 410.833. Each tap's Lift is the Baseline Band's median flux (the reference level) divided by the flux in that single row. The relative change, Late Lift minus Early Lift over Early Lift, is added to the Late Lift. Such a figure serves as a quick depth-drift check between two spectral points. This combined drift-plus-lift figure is 0.44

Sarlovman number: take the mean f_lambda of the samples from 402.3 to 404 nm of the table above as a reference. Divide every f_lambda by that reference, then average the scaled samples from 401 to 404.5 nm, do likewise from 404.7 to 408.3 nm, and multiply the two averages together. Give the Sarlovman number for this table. 0.96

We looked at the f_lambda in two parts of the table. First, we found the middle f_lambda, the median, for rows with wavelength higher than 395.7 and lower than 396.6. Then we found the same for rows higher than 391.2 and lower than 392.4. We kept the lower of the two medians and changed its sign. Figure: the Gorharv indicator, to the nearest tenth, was -7.2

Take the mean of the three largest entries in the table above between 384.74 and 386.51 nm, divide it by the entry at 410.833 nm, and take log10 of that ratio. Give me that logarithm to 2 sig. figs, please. -0.26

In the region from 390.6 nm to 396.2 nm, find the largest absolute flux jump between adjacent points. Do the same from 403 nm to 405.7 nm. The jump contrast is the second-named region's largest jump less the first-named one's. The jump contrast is -0.64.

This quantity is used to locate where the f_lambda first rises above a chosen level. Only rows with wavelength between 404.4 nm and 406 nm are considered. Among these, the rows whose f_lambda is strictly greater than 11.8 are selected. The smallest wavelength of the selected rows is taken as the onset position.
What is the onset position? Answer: 404.450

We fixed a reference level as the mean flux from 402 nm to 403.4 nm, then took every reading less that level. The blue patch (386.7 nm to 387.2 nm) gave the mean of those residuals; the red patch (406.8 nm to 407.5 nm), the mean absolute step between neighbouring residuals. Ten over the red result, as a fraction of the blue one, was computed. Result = -7.6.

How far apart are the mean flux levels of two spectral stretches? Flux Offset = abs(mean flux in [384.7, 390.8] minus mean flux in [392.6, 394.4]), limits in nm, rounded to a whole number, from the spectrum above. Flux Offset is 2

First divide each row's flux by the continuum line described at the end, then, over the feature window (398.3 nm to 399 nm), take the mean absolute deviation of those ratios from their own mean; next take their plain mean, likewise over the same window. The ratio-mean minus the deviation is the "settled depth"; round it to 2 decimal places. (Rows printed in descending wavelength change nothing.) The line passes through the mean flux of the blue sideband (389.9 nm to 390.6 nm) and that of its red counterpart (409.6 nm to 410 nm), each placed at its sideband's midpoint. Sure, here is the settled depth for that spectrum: 1.08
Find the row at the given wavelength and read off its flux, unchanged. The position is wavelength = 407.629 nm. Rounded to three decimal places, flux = 13.430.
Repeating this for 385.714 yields 6.906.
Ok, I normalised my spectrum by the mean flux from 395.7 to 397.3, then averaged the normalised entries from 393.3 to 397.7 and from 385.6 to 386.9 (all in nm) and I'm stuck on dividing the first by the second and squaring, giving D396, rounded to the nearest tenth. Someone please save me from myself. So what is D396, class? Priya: 1.1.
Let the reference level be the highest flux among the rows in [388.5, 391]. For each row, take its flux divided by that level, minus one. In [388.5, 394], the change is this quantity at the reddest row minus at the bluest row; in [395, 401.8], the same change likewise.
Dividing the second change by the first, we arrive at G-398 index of -4.0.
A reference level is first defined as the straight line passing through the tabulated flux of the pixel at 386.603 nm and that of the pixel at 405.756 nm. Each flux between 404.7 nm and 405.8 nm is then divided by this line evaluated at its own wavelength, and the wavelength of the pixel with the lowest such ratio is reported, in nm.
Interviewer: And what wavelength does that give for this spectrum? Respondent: 405.756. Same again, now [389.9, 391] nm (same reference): 390.360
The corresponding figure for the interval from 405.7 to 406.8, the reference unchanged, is 406.505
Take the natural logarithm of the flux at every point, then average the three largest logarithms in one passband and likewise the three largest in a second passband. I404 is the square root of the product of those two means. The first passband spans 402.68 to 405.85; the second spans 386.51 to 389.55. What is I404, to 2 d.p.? 2.43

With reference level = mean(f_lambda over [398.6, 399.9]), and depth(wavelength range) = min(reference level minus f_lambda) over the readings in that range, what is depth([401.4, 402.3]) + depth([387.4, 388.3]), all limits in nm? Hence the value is 4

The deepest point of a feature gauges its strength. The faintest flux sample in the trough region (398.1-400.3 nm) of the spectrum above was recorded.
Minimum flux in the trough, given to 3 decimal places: 11.850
